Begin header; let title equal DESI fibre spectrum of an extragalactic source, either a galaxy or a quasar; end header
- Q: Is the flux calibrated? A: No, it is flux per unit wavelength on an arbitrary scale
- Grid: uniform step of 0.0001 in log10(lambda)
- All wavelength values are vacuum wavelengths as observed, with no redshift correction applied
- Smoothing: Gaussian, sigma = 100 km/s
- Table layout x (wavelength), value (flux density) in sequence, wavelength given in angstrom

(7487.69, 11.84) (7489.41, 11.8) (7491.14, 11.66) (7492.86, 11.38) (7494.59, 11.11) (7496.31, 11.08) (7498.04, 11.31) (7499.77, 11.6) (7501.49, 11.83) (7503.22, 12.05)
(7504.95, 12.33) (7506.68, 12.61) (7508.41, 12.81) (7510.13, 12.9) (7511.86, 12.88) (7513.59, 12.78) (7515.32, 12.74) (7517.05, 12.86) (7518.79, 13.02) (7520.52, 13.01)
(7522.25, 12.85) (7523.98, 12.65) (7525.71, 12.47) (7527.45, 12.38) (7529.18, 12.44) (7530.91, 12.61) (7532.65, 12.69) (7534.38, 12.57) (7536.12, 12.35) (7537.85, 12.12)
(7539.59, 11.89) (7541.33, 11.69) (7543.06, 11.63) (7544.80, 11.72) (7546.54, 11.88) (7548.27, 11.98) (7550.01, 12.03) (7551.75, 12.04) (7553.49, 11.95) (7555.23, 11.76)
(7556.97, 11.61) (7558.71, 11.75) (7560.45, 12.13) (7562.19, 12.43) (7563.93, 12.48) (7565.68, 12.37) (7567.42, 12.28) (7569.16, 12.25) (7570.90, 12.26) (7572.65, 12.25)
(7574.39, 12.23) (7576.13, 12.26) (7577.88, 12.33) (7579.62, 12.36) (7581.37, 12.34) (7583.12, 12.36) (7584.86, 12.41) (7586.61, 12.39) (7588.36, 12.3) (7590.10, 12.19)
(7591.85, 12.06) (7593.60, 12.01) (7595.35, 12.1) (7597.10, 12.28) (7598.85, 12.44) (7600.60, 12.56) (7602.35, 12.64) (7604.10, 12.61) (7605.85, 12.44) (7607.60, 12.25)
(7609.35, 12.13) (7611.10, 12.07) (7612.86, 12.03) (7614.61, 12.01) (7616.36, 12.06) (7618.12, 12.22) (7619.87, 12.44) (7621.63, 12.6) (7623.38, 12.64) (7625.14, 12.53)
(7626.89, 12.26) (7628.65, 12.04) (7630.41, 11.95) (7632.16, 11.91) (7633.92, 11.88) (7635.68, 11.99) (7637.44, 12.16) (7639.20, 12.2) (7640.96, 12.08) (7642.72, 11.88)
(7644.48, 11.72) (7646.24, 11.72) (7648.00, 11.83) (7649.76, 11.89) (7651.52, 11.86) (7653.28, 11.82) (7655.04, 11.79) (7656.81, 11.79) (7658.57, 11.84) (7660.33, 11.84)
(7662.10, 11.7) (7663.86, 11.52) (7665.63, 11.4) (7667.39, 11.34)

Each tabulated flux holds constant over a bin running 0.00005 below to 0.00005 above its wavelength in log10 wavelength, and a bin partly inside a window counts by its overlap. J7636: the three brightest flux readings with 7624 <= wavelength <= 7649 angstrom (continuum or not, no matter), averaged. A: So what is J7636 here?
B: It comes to 12.3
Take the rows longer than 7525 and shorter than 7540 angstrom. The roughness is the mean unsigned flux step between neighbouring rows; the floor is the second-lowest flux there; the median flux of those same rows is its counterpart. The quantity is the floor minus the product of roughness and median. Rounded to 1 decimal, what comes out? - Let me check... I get 10.3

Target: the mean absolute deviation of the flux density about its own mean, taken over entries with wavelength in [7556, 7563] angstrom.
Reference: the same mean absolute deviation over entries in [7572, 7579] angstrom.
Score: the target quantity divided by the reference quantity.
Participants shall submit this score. 9.6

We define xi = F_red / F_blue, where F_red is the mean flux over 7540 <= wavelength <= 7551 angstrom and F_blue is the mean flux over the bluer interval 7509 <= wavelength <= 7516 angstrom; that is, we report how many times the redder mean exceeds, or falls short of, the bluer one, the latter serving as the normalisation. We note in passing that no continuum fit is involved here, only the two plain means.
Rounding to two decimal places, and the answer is 0.92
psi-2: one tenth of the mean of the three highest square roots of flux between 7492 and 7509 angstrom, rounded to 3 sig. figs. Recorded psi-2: 0.355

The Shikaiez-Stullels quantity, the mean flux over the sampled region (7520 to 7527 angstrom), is 12.7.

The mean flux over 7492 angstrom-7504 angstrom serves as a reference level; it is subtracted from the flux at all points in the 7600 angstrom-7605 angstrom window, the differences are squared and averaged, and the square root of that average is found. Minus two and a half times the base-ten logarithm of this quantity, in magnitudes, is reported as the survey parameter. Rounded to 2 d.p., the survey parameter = -0.13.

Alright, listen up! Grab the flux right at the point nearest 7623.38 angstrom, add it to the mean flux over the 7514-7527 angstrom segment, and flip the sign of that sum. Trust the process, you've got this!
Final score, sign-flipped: -25.4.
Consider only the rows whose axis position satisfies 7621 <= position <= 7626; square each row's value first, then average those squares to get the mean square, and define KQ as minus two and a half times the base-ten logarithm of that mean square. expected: -5.50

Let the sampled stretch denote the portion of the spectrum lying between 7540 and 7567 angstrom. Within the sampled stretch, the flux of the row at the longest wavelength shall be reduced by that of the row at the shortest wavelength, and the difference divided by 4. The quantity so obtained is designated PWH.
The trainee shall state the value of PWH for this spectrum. 0.17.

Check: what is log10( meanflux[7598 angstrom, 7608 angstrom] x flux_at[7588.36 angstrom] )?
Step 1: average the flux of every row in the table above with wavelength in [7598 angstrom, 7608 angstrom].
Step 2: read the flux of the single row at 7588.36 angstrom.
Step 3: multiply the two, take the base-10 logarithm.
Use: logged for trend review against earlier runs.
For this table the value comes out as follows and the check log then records 2.19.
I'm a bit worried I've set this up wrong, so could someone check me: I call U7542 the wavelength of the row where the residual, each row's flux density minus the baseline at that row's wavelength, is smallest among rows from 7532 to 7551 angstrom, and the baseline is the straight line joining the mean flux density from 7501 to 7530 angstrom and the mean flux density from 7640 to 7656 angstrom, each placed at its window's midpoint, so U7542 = 7543.06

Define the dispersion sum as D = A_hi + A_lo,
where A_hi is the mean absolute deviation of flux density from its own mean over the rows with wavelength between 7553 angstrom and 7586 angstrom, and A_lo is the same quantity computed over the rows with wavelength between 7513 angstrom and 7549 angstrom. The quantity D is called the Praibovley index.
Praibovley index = 0.56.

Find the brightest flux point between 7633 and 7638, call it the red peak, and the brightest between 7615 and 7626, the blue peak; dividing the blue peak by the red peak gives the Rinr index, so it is 1.04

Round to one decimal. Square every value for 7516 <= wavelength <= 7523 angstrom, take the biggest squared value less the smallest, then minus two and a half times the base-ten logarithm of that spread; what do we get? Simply -1.6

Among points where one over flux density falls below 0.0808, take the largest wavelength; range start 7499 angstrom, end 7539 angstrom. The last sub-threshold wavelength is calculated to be 7534.38 angstrom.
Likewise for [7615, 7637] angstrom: 7625.14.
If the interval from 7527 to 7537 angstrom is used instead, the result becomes 7534.38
